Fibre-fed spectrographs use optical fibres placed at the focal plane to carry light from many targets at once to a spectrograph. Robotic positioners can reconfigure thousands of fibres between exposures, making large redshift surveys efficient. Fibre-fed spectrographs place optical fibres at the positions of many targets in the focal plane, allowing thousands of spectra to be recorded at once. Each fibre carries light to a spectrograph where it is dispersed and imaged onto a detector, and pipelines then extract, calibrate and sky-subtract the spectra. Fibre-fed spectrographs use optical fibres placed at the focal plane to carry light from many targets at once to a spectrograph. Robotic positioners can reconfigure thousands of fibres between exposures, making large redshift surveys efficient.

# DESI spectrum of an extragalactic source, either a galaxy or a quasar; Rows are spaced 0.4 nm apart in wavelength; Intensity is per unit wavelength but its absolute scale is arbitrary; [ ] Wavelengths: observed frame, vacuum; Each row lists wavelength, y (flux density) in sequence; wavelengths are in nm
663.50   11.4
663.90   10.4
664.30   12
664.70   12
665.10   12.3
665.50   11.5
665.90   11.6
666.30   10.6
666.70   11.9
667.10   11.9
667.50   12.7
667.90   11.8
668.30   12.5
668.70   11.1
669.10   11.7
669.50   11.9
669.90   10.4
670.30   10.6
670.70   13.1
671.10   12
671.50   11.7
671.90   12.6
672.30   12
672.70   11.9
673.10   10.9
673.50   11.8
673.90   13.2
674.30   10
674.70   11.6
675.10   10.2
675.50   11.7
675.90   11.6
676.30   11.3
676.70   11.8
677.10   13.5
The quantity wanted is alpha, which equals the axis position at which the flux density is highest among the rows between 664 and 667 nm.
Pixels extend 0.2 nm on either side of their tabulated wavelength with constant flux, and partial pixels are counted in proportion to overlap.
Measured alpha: 665.10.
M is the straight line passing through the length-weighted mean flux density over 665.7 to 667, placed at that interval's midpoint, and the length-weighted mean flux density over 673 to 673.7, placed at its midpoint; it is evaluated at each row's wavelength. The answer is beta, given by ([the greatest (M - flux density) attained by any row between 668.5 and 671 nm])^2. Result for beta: 1.0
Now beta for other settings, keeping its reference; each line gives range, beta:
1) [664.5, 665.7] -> 0.0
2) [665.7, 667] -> 0.7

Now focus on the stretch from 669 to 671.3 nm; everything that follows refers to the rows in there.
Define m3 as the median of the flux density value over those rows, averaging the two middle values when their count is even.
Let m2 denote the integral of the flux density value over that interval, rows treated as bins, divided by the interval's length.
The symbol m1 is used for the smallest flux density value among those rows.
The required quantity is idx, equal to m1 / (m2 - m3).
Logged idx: -56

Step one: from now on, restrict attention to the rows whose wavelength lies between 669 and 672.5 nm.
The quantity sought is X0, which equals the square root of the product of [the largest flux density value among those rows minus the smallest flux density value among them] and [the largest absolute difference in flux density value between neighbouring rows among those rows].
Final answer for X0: 2.6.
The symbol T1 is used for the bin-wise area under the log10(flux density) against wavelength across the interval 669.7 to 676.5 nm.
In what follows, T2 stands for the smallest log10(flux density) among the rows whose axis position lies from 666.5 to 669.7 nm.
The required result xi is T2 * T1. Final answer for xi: 7.5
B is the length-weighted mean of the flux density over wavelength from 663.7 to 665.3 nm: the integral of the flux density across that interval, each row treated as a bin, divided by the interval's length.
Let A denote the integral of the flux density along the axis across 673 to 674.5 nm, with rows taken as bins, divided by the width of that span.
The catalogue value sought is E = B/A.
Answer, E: 1.014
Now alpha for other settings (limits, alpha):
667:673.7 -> 670.70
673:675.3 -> 673.90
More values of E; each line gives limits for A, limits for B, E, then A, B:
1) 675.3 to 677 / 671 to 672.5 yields 1.031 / 11.7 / 12.1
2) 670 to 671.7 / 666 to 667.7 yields 1.000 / 11.8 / 11.8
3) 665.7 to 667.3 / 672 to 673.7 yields 1.018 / 11.5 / 11.7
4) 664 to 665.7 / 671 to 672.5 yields 1.019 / 11.9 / 12.1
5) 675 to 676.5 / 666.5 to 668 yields 1.073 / 11.3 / 12.1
